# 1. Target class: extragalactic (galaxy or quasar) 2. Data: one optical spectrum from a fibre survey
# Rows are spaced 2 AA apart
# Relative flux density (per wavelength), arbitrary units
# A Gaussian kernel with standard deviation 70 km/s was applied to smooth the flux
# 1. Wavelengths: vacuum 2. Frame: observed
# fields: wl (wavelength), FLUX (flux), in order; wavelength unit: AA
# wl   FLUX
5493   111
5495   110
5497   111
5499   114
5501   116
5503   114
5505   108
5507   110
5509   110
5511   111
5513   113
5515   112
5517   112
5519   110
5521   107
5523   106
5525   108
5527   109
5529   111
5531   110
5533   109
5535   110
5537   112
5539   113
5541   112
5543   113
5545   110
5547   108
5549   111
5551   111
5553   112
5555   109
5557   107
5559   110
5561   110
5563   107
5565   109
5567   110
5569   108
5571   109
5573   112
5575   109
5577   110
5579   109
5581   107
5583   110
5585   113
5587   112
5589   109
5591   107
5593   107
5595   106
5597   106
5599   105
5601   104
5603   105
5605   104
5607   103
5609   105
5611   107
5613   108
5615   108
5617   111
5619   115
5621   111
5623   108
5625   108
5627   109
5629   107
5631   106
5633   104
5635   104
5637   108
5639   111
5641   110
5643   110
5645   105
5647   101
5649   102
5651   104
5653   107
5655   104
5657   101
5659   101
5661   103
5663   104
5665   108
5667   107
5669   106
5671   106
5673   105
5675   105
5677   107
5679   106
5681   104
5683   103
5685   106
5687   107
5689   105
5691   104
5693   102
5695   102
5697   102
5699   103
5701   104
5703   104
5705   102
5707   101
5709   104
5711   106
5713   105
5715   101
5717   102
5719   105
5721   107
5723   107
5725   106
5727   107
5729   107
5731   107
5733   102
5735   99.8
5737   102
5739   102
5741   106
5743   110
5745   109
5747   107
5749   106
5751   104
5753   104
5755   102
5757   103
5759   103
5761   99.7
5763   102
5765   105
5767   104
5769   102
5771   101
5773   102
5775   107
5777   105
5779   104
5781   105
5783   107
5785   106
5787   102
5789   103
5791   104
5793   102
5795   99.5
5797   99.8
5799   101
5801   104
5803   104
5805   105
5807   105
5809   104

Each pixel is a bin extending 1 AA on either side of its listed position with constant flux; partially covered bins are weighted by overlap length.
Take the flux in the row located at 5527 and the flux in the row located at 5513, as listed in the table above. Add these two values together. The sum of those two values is 222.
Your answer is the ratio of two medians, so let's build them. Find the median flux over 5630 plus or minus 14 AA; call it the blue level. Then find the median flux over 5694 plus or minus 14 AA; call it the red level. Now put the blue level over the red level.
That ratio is 1.05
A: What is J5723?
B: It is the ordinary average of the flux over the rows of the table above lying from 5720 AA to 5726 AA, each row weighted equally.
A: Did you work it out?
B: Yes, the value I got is 107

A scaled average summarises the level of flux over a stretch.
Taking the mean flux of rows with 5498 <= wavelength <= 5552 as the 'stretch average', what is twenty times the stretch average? 2215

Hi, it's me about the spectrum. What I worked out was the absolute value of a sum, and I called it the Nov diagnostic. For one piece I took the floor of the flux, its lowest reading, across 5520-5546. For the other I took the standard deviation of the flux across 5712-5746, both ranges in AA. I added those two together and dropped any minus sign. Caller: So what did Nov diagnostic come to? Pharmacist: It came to 109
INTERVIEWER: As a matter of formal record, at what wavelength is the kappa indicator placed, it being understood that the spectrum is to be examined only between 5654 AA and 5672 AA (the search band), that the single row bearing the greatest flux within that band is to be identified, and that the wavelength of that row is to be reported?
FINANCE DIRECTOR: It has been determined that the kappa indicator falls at 5665 AA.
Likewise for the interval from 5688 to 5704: 5689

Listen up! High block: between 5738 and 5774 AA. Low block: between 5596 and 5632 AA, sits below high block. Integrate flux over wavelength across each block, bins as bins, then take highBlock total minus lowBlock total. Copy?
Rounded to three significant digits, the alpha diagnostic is -117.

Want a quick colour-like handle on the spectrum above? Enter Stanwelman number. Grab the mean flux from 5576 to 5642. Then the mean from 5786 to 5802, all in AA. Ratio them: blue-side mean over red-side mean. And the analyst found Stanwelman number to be 1.06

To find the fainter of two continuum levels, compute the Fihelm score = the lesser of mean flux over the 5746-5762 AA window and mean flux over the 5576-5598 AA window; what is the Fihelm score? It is 104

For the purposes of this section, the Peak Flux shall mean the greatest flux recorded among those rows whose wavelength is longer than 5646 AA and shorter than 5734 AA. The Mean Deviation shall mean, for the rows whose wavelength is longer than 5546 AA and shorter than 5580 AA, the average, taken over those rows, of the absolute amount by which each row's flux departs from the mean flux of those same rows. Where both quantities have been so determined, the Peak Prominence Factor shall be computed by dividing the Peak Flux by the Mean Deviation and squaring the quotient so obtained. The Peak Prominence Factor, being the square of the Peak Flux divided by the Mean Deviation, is 8044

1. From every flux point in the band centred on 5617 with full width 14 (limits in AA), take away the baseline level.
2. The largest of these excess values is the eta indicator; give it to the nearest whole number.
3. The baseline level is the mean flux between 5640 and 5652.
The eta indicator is 10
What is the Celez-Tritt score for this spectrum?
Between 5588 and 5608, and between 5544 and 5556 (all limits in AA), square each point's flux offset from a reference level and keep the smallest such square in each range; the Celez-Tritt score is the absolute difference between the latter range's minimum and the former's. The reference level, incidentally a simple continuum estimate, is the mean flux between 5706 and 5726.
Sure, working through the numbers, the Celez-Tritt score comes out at 13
